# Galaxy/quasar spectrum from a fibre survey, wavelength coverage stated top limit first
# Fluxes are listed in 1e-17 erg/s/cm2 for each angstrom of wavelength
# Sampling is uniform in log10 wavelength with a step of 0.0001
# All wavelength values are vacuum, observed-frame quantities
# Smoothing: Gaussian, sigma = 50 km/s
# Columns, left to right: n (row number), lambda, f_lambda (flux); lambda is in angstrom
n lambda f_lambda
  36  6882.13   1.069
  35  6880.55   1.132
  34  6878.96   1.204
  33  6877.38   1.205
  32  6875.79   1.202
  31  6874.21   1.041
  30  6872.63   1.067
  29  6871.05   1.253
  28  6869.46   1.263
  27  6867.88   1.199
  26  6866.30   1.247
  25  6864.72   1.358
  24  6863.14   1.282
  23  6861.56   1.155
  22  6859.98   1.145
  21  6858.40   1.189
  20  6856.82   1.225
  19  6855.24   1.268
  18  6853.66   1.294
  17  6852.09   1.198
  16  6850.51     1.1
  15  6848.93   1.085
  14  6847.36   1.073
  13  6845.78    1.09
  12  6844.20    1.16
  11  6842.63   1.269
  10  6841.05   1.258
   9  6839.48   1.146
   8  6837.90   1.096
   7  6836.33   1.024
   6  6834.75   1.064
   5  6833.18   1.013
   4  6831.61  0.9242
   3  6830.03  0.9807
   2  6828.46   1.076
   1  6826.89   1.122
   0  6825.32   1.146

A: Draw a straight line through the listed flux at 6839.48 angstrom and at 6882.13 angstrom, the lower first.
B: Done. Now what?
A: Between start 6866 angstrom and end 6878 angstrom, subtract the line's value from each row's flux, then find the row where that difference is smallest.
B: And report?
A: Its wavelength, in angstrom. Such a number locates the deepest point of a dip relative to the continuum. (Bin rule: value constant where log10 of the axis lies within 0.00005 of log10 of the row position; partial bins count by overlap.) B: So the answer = 6874.21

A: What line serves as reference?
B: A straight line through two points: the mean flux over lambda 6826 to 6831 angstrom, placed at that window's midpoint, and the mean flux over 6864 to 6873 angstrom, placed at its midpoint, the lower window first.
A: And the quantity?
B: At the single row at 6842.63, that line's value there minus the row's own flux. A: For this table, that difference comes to -0.149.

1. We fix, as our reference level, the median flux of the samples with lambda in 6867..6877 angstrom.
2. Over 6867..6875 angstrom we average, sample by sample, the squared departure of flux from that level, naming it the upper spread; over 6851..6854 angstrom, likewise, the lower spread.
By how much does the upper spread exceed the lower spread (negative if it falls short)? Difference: 0.0056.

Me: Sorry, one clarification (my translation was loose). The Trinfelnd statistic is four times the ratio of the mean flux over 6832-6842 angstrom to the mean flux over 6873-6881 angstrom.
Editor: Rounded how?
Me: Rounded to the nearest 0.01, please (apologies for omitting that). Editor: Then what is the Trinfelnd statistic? 3.80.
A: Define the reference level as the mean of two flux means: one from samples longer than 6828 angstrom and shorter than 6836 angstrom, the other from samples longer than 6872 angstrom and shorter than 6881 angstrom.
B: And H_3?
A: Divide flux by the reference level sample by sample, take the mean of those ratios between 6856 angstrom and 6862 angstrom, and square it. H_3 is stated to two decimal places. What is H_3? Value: 1.20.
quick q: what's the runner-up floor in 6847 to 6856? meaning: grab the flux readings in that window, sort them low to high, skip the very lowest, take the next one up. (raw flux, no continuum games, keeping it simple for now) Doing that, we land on 1.085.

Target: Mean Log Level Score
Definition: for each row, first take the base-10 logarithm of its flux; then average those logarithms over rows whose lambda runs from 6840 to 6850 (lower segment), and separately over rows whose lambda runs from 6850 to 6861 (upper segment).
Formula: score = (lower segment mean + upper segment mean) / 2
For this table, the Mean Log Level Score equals 0.0707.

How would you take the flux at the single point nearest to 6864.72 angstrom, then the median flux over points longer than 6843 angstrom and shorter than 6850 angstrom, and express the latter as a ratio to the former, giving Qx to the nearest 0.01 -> 0.80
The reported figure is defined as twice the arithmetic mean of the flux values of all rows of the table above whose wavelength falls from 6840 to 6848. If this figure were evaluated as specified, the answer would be 2.34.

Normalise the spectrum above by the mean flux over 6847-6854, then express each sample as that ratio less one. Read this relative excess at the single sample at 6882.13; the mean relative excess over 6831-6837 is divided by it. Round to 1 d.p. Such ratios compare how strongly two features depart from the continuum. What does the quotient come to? 1.8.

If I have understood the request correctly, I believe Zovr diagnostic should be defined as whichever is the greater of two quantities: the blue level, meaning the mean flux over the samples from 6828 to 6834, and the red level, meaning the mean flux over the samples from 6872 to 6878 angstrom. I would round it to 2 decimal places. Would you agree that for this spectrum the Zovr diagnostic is 1.13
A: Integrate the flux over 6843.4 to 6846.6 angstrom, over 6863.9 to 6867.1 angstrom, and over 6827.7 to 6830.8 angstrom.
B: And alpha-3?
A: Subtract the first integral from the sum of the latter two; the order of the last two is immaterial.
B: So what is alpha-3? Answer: 3.8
